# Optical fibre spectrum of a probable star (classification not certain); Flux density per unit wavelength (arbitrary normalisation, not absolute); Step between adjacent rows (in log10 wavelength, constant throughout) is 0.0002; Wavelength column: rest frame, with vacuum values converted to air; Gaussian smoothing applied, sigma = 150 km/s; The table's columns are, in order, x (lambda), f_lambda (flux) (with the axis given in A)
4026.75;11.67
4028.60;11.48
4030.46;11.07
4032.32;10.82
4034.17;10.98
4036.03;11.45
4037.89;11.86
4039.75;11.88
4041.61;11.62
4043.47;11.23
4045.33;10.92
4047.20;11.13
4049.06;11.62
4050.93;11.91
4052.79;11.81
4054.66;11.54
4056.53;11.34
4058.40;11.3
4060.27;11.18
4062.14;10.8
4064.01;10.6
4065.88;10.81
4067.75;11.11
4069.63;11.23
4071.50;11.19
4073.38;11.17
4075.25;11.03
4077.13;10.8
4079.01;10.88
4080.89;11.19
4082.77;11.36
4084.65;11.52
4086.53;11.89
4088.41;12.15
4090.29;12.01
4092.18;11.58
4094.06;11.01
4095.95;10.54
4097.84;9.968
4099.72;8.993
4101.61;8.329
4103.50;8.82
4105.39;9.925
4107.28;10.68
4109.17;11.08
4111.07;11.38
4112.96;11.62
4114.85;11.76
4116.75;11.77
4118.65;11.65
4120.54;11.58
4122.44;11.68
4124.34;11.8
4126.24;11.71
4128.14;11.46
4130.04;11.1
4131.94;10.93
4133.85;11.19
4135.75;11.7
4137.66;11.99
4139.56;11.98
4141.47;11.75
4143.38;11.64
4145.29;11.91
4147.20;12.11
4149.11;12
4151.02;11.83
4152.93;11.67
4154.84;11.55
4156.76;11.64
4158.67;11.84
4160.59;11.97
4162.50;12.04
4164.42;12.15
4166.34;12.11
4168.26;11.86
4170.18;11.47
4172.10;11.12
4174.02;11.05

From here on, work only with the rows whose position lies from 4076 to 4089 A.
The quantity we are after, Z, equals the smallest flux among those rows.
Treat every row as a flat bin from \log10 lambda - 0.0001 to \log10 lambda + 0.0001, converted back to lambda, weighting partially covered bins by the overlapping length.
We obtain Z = 10.8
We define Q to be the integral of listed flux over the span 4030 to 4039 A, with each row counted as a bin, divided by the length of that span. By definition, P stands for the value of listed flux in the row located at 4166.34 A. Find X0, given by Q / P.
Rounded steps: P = 12.11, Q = 11.3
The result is 0.93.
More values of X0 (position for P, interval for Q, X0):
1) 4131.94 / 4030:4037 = 1.01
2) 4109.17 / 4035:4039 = 1.05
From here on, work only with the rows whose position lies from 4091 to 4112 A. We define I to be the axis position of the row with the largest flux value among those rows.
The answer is 4092.18 A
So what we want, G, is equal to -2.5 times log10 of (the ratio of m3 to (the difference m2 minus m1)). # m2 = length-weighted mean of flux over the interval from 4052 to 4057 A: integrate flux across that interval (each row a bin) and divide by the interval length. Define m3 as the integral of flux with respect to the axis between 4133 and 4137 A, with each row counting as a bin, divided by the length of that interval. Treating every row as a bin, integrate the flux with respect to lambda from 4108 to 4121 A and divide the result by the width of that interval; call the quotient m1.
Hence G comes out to -6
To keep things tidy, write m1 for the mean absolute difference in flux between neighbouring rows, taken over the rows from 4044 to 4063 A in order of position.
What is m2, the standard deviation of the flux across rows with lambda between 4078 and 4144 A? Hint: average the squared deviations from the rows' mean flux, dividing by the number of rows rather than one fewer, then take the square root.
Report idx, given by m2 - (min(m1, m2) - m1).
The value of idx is 0.9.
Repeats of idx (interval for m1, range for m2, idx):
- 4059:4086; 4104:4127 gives 0.5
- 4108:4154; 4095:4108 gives 0.8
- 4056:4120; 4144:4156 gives 0.3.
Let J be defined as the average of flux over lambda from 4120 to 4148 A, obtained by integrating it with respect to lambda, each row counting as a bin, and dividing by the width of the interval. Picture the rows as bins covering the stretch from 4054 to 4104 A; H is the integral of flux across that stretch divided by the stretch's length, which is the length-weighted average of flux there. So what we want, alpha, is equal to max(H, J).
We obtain 11.6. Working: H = 10.9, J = 11.63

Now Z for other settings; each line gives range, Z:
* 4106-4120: 10.68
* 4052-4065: 10.6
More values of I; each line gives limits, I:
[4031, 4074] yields 4050.93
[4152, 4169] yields 4164.42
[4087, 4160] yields 4088.41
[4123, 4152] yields 4147.20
